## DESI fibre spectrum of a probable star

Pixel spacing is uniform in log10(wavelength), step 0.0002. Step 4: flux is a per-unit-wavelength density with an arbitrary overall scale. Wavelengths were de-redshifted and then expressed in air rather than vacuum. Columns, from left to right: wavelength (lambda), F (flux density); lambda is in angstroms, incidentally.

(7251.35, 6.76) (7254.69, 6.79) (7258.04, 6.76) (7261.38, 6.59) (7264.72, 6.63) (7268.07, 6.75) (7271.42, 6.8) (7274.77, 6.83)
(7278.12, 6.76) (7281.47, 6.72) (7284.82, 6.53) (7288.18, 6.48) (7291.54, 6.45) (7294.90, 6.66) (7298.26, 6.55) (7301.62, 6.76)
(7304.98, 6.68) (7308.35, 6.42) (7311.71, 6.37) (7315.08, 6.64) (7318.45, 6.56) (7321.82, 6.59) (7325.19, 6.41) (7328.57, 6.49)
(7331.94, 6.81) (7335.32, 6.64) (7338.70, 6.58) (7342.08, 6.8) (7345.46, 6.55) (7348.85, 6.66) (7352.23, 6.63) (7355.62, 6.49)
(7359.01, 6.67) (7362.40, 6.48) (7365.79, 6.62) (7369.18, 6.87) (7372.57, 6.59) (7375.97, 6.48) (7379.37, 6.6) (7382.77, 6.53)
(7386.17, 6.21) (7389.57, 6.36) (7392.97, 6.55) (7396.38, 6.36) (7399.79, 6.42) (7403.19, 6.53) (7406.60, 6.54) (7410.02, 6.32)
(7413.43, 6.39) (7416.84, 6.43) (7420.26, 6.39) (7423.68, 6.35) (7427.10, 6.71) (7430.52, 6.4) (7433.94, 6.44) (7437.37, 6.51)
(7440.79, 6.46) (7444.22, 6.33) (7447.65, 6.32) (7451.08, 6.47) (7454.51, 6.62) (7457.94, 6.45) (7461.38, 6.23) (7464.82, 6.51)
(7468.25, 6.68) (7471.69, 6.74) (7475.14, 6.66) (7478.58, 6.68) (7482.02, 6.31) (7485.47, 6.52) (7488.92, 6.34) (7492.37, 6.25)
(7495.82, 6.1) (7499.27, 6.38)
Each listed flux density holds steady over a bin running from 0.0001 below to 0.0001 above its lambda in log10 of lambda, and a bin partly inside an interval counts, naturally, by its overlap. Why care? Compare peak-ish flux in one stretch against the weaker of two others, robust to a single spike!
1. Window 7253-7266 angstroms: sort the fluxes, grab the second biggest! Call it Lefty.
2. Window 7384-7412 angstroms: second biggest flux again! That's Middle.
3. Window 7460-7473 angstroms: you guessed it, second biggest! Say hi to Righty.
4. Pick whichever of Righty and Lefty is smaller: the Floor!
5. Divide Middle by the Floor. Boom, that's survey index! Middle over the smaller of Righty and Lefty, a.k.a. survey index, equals 0.98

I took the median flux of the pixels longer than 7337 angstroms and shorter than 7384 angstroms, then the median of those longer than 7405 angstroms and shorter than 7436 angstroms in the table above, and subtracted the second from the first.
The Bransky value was 0.195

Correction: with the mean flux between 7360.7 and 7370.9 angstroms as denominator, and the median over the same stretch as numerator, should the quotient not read 0.99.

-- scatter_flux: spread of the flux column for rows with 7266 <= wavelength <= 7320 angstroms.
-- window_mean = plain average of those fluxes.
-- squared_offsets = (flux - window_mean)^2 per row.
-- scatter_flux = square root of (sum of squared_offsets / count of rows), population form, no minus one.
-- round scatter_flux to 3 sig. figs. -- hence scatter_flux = 0.140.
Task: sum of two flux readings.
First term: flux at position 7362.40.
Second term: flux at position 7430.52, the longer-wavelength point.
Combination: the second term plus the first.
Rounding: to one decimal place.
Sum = 12.9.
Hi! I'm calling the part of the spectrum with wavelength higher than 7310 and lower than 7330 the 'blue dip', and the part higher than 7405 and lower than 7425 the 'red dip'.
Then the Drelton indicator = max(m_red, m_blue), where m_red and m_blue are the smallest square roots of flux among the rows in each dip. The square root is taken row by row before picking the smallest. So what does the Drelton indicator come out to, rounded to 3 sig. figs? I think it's 2.52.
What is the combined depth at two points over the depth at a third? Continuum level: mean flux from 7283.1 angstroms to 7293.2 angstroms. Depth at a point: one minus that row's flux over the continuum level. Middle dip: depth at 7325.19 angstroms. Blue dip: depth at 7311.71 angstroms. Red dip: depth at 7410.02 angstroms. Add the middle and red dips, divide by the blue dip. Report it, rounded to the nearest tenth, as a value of 2.1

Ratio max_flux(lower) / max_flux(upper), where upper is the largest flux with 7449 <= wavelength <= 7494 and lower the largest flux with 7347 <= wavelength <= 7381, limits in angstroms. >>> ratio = 1.019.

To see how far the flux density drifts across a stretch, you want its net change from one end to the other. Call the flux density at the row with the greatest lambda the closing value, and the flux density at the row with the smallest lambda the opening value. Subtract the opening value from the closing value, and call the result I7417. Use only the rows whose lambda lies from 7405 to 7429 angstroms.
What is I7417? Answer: 0.17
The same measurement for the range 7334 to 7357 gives -0.15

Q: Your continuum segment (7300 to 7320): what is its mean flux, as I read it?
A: 6.57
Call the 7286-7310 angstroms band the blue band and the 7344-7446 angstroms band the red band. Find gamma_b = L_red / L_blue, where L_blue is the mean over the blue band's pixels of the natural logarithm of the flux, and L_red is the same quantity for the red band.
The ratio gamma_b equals 0.99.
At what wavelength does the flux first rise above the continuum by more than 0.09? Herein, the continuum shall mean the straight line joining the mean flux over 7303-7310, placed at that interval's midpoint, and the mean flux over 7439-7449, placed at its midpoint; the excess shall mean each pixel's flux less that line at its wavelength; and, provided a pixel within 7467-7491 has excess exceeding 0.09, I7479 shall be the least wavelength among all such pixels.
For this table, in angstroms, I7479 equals 7468.25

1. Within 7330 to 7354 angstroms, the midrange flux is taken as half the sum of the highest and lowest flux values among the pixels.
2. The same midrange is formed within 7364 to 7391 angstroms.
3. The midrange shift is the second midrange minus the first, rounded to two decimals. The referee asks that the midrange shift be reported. -0.14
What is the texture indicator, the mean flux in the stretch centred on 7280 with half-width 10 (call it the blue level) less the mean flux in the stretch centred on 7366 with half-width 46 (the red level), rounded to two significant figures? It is 0.14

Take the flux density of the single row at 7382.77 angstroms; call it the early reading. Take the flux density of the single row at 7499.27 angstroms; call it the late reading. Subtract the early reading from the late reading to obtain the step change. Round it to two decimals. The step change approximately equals -0.15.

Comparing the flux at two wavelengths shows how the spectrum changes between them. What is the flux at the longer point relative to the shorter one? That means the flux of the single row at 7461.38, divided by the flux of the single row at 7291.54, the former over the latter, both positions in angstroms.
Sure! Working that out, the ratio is 0.97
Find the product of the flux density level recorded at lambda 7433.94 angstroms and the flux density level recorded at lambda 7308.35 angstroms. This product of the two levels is 41.3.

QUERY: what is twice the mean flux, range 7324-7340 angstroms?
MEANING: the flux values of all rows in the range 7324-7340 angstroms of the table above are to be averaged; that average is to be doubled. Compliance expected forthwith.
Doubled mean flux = 13.2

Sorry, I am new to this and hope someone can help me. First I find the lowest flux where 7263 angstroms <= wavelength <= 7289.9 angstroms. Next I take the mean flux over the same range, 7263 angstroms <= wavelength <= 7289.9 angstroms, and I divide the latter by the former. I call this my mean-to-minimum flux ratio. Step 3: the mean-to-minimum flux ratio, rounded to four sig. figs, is 1.032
